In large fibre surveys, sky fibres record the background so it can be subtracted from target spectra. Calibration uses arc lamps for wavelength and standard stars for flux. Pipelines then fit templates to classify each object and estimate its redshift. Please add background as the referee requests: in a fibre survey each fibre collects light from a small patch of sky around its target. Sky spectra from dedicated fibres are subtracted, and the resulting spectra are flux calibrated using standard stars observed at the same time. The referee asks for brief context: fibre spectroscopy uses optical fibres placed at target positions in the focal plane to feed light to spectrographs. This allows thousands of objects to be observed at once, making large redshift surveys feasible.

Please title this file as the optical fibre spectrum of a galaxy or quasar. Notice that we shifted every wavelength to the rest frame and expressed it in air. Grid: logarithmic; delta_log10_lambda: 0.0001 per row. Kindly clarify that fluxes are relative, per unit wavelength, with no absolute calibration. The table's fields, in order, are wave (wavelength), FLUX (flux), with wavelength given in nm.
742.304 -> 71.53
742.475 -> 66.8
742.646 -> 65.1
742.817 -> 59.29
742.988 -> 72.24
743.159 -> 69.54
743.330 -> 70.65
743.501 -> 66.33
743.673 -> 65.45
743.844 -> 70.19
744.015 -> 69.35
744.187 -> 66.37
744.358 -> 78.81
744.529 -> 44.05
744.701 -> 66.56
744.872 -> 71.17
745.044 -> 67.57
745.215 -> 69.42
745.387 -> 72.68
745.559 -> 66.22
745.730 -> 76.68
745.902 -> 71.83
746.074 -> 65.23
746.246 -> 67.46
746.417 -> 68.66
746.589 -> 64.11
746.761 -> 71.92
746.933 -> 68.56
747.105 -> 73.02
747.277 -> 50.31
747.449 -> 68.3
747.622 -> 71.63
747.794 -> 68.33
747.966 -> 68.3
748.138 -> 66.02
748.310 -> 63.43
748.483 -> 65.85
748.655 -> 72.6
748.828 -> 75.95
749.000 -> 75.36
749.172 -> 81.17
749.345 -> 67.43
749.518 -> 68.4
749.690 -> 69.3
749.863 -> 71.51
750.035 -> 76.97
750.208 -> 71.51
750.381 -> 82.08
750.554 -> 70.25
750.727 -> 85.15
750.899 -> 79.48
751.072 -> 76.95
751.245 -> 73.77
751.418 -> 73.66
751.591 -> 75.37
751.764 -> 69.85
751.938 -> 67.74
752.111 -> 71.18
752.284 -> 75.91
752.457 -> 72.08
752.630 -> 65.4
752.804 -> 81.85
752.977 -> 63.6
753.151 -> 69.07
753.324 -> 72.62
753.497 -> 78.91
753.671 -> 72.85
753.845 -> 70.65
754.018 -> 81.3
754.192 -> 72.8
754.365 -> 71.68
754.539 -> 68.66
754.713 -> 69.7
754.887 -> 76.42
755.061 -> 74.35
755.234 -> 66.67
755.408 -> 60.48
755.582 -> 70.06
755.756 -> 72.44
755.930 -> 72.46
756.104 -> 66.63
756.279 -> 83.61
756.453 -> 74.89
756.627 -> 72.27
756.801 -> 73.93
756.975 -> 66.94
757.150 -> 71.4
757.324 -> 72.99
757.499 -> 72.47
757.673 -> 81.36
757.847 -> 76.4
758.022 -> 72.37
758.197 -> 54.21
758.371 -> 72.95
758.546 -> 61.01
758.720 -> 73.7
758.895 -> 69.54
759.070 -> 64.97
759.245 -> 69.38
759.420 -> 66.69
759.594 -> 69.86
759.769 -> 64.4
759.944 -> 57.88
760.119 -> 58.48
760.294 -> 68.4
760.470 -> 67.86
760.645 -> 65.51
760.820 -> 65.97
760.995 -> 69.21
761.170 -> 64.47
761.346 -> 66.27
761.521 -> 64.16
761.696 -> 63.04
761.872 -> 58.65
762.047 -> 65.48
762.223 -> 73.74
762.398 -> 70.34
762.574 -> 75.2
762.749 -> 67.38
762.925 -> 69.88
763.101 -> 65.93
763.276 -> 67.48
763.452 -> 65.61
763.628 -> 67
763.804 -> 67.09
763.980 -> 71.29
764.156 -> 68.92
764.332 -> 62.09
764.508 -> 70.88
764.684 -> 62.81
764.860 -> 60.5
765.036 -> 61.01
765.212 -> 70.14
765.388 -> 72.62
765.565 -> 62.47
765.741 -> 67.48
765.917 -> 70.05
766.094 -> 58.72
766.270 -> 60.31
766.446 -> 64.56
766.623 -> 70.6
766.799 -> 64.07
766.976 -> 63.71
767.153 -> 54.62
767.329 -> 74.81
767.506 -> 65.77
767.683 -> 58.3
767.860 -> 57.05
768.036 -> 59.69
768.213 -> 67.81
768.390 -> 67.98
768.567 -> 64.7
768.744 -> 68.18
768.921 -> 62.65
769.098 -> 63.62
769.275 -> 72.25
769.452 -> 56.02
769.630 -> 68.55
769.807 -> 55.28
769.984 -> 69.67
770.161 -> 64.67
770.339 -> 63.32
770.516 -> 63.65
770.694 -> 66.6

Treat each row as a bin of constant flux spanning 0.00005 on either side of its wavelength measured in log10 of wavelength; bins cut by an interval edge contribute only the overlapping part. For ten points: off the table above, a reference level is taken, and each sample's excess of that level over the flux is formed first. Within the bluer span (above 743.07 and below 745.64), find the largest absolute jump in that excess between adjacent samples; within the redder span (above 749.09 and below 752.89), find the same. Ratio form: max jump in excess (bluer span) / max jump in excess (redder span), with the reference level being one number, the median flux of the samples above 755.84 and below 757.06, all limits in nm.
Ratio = 2.1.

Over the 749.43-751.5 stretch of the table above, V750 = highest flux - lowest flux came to 17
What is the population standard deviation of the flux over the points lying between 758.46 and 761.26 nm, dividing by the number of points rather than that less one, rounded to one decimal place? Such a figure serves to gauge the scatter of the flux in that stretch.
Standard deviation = 4.1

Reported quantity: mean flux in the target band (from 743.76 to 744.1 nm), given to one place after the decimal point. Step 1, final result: 69.8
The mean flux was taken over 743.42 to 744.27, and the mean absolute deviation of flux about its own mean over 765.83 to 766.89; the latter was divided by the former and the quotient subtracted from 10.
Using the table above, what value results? 9.94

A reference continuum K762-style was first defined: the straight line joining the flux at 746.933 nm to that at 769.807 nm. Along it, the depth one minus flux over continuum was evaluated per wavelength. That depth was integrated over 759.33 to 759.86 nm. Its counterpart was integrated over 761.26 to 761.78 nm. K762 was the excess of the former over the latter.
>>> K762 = -0.011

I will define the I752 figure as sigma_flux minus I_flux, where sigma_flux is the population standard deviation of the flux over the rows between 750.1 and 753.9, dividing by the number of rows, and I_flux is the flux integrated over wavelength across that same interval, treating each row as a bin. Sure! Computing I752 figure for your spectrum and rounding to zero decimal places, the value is -275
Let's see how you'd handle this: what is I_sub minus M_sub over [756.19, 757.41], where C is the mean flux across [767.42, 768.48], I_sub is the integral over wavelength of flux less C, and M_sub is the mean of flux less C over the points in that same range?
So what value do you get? 2.4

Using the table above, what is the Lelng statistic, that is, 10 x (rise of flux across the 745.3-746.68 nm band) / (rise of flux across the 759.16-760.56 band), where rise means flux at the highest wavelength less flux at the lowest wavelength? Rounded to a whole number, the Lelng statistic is 56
